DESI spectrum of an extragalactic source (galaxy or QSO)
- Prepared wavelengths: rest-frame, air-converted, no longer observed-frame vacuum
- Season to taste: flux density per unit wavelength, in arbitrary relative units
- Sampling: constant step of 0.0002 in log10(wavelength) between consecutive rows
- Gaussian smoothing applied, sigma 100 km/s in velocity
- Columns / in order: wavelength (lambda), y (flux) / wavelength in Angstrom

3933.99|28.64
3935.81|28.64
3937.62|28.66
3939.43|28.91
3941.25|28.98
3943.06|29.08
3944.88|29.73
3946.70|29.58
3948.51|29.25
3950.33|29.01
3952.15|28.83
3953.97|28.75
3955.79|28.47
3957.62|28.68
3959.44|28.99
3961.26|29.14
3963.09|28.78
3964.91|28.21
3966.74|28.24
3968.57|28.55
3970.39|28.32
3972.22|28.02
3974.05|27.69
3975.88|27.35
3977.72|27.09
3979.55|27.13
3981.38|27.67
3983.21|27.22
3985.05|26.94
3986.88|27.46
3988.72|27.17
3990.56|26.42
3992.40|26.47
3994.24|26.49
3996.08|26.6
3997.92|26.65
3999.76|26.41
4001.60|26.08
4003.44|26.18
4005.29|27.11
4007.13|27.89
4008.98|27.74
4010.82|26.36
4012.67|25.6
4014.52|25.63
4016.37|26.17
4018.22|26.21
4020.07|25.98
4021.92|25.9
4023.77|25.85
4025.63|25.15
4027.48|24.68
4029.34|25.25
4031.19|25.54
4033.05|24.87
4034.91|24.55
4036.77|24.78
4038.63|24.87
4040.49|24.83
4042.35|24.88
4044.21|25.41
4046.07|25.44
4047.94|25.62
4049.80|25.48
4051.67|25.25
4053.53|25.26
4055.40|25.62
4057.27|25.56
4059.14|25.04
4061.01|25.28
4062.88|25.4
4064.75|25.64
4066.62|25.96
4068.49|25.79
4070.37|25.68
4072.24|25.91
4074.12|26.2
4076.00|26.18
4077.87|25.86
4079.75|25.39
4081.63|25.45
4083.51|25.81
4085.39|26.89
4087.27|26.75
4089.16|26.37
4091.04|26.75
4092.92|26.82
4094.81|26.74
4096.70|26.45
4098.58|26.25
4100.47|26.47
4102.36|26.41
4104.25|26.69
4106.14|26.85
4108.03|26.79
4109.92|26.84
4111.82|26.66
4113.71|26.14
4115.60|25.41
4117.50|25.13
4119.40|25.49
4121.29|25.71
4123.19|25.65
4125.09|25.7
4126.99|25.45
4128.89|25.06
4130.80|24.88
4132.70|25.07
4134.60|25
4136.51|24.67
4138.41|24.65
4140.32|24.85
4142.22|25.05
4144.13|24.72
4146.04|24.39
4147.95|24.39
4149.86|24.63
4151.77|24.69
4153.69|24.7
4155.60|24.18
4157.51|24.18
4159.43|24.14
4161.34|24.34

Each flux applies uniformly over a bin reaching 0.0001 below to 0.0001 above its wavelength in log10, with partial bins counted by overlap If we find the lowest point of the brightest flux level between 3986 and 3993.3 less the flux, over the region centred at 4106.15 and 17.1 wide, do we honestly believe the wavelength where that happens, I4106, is 4106.14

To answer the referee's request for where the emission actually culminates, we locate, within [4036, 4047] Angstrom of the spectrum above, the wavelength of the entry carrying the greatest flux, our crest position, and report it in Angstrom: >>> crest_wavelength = 4046.07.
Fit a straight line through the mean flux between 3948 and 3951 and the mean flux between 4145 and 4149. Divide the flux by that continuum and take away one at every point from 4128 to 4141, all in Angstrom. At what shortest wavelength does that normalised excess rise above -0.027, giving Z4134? 4128.89 Angstrom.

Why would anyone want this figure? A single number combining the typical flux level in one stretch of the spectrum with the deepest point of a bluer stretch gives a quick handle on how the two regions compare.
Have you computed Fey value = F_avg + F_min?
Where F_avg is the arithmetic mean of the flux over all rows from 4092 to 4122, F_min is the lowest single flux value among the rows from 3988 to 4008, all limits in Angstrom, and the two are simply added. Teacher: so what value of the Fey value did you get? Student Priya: 52.4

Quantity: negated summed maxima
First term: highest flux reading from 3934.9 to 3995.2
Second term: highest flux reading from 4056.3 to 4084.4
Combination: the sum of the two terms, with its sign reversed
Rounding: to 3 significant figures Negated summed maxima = -55.9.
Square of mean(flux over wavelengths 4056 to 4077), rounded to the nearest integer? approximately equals 660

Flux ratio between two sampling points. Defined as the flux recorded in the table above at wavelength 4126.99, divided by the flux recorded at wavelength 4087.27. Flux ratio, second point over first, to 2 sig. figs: 0.95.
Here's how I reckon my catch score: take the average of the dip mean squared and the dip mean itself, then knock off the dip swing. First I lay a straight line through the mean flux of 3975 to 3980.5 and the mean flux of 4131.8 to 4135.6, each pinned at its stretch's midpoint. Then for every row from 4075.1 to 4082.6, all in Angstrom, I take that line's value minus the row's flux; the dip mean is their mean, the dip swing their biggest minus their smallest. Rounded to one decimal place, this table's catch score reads -0.7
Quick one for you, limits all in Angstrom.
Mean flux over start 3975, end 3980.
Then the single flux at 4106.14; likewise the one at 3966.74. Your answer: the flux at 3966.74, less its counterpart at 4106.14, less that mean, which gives -25.8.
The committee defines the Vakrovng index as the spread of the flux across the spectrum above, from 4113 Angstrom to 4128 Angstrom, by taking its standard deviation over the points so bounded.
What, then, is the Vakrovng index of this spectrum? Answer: 0.3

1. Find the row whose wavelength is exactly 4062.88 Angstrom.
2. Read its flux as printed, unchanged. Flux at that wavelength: 25.4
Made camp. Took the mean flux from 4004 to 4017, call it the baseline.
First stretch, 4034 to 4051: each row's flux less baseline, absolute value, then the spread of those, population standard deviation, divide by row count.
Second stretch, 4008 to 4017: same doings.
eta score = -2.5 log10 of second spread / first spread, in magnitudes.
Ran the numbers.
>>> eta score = 0.1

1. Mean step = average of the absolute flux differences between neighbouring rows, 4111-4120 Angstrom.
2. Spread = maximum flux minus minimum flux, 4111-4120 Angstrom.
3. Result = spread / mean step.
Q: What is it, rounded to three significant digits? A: 3.24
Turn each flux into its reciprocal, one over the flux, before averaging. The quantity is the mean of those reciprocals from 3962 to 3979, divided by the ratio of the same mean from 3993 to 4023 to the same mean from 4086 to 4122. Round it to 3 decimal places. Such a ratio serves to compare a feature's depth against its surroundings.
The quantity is 0.036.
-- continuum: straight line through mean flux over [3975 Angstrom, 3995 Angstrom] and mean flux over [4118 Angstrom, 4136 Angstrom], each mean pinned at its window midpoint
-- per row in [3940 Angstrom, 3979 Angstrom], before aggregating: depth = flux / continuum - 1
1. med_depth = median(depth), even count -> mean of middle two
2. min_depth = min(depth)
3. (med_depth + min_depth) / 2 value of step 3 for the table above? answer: 0.02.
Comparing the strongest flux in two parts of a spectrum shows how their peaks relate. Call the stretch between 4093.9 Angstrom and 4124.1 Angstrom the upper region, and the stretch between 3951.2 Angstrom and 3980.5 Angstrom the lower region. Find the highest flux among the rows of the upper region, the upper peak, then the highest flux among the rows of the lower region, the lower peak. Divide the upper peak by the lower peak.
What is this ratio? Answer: 0.92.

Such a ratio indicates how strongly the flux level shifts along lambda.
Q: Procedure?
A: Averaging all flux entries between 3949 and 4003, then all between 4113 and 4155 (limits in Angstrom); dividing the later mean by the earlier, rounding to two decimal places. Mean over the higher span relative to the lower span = 0.91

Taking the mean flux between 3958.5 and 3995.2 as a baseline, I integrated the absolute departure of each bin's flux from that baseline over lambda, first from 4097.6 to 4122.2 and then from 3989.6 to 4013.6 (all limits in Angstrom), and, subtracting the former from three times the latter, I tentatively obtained 43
